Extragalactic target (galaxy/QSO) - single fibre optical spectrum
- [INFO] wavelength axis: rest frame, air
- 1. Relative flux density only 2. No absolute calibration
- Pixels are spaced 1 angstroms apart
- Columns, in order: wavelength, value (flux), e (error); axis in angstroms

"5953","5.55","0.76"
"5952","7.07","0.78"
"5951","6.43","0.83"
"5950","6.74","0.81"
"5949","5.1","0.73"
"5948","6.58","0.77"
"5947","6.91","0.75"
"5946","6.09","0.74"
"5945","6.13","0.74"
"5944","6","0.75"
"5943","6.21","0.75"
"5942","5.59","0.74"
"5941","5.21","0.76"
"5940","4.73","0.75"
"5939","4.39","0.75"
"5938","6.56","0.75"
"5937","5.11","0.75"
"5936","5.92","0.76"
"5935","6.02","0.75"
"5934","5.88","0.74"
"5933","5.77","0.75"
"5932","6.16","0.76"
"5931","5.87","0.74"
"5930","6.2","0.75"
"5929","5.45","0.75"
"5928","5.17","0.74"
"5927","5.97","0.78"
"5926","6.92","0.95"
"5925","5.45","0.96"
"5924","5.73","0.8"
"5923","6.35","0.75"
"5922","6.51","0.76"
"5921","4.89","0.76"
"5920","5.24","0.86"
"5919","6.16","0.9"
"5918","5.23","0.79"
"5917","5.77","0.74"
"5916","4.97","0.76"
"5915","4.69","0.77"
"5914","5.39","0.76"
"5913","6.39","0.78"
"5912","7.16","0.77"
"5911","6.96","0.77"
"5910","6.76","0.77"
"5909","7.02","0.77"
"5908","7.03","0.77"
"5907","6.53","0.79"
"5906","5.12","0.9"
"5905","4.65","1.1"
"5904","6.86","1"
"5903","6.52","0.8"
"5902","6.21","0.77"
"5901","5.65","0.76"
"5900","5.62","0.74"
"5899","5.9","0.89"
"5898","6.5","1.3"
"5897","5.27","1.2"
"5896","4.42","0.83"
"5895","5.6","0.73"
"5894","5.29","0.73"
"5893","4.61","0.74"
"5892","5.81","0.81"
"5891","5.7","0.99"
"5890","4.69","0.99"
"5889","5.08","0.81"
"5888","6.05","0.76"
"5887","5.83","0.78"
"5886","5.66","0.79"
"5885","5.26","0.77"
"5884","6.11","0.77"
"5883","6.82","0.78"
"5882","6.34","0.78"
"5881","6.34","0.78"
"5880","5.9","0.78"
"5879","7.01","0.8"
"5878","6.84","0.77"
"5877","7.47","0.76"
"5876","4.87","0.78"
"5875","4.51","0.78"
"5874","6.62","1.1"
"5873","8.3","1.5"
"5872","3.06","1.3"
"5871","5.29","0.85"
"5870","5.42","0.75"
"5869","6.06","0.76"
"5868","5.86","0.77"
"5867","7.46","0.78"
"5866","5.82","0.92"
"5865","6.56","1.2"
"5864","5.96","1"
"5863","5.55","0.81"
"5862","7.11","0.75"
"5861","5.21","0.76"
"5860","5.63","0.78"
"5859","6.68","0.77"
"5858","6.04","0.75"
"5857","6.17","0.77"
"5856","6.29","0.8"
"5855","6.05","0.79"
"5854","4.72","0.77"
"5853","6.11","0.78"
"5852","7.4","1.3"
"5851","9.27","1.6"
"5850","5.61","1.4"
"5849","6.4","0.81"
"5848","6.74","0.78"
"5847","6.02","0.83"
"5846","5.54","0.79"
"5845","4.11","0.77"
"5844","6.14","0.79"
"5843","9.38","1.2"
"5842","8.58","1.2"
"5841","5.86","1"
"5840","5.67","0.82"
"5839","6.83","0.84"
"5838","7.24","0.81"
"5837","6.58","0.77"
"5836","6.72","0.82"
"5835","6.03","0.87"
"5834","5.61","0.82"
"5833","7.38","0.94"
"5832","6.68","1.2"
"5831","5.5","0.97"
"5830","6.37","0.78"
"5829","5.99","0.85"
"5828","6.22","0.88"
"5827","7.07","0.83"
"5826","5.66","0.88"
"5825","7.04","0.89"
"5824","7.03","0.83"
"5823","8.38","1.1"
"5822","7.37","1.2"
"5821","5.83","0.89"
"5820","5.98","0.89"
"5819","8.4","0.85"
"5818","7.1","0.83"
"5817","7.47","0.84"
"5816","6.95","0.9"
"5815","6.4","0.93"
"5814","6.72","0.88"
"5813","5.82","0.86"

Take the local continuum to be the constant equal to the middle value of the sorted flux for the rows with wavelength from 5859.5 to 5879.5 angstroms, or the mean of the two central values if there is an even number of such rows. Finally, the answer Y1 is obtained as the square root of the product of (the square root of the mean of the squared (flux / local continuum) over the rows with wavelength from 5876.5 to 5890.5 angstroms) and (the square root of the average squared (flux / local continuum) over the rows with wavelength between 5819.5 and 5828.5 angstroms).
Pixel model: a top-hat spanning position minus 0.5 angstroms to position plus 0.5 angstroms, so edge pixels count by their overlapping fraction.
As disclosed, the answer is 1.09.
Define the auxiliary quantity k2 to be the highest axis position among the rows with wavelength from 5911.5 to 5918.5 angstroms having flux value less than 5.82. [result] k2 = 5918 angstroms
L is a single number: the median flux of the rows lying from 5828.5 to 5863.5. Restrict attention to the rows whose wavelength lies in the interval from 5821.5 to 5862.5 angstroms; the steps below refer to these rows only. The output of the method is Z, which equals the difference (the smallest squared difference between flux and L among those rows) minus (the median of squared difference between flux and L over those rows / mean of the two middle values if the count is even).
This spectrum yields -0.29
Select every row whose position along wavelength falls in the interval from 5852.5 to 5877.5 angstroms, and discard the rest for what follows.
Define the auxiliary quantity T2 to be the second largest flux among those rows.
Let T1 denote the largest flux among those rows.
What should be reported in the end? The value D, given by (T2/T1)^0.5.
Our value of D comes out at 0.949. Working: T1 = 8.3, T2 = 7.47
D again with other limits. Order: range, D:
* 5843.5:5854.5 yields 0.893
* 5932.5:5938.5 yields 0.958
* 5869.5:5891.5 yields 0.949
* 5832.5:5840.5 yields 0.990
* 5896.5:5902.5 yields 0.977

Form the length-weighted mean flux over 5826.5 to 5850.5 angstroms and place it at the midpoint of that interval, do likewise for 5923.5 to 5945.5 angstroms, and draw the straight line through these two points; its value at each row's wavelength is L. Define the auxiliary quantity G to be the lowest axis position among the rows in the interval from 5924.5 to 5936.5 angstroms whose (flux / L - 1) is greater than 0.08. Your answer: 5926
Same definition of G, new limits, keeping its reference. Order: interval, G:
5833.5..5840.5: 5838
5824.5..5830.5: 5827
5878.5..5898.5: 5879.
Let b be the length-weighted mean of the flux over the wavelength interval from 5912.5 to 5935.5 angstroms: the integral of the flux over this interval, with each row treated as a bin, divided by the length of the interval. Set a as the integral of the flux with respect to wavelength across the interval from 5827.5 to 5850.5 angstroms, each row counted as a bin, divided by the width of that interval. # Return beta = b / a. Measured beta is 0.90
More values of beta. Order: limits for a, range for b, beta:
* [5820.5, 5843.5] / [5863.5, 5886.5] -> 0.90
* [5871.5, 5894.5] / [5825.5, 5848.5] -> 1.10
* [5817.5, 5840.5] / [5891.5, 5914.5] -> 0.90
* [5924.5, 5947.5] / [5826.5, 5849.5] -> 1.11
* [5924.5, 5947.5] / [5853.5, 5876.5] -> 1.01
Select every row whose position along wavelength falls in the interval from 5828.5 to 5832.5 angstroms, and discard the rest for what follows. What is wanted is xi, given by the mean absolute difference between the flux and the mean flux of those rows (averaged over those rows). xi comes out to 0.39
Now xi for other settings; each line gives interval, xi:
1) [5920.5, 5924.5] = 0.56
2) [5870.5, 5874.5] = 1.64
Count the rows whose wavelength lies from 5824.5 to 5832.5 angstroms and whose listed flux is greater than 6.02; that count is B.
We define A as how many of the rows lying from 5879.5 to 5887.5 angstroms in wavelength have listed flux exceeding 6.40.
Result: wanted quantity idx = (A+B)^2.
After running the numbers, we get 36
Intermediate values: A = 1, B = 5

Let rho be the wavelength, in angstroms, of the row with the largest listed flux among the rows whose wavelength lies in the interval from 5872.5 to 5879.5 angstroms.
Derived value 5873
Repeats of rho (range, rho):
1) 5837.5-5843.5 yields 5843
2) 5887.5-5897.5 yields 5888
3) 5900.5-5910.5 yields 5908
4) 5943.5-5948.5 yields 5947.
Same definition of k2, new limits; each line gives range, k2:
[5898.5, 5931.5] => 5929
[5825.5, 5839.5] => 5834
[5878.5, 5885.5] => 5885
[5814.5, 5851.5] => 5850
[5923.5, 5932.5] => 5929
